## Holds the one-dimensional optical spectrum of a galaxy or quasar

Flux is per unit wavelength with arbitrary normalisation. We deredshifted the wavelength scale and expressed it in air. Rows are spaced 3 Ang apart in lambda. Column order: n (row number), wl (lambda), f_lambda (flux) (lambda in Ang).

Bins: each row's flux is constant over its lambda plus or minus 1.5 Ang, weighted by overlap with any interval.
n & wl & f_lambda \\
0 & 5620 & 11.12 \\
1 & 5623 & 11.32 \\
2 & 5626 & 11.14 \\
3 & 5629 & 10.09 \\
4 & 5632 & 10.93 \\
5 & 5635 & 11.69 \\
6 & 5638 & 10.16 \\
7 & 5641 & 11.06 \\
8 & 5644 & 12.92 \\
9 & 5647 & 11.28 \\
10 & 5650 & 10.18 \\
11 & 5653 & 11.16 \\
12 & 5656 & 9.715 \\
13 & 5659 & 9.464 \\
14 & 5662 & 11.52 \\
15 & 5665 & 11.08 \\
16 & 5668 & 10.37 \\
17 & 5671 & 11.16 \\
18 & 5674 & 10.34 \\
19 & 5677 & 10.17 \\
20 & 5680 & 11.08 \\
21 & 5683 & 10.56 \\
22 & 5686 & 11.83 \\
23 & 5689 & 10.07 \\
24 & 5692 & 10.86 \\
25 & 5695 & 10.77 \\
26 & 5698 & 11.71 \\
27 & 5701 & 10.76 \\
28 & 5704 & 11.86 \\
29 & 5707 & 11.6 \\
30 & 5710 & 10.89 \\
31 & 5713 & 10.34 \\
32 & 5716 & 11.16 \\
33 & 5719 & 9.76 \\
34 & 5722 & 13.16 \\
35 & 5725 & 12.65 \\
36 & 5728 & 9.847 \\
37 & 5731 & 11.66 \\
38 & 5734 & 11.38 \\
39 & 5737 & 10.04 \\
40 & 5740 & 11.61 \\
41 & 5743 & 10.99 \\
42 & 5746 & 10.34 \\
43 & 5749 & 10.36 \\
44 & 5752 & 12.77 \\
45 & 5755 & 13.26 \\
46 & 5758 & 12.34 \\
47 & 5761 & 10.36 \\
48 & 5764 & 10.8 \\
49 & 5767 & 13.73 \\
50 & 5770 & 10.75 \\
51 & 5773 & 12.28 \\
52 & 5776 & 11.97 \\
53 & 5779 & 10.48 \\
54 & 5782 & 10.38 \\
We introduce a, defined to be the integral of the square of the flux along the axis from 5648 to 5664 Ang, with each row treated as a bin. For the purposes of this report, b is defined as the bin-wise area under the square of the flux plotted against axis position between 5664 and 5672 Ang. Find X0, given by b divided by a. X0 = 0.53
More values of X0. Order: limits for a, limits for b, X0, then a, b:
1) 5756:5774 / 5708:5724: 0.80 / 2506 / 2003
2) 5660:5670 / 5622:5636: 1.42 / 1196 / 1698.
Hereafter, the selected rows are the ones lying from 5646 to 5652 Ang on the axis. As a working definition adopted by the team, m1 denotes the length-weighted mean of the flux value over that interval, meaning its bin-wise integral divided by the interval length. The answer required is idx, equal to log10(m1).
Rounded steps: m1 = 10.7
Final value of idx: 1.03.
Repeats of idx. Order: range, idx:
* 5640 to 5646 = 1.08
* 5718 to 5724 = 1.07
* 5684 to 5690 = 1.04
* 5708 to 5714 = 1.03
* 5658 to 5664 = 1.03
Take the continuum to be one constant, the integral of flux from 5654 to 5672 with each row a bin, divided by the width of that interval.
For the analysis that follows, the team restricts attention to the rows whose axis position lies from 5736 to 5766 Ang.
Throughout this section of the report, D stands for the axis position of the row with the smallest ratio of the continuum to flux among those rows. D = 5755 Ang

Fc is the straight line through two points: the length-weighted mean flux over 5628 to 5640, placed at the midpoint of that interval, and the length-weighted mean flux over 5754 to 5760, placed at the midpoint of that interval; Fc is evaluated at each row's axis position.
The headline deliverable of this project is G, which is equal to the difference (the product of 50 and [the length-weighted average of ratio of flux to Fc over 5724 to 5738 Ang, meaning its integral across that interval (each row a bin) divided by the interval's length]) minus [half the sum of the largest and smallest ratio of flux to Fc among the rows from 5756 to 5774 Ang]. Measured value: 44.6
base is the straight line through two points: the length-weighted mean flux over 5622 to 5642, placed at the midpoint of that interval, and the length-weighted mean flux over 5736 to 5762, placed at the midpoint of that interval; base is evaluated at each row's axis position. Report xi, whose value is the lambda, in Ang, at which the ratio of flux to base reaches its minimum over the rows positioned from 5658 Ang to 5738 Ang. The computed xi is 5659 Ang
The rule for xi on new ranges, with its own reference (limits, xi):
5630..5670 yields 5659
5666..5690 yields 5689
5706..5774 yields 5719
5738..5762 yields 5761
